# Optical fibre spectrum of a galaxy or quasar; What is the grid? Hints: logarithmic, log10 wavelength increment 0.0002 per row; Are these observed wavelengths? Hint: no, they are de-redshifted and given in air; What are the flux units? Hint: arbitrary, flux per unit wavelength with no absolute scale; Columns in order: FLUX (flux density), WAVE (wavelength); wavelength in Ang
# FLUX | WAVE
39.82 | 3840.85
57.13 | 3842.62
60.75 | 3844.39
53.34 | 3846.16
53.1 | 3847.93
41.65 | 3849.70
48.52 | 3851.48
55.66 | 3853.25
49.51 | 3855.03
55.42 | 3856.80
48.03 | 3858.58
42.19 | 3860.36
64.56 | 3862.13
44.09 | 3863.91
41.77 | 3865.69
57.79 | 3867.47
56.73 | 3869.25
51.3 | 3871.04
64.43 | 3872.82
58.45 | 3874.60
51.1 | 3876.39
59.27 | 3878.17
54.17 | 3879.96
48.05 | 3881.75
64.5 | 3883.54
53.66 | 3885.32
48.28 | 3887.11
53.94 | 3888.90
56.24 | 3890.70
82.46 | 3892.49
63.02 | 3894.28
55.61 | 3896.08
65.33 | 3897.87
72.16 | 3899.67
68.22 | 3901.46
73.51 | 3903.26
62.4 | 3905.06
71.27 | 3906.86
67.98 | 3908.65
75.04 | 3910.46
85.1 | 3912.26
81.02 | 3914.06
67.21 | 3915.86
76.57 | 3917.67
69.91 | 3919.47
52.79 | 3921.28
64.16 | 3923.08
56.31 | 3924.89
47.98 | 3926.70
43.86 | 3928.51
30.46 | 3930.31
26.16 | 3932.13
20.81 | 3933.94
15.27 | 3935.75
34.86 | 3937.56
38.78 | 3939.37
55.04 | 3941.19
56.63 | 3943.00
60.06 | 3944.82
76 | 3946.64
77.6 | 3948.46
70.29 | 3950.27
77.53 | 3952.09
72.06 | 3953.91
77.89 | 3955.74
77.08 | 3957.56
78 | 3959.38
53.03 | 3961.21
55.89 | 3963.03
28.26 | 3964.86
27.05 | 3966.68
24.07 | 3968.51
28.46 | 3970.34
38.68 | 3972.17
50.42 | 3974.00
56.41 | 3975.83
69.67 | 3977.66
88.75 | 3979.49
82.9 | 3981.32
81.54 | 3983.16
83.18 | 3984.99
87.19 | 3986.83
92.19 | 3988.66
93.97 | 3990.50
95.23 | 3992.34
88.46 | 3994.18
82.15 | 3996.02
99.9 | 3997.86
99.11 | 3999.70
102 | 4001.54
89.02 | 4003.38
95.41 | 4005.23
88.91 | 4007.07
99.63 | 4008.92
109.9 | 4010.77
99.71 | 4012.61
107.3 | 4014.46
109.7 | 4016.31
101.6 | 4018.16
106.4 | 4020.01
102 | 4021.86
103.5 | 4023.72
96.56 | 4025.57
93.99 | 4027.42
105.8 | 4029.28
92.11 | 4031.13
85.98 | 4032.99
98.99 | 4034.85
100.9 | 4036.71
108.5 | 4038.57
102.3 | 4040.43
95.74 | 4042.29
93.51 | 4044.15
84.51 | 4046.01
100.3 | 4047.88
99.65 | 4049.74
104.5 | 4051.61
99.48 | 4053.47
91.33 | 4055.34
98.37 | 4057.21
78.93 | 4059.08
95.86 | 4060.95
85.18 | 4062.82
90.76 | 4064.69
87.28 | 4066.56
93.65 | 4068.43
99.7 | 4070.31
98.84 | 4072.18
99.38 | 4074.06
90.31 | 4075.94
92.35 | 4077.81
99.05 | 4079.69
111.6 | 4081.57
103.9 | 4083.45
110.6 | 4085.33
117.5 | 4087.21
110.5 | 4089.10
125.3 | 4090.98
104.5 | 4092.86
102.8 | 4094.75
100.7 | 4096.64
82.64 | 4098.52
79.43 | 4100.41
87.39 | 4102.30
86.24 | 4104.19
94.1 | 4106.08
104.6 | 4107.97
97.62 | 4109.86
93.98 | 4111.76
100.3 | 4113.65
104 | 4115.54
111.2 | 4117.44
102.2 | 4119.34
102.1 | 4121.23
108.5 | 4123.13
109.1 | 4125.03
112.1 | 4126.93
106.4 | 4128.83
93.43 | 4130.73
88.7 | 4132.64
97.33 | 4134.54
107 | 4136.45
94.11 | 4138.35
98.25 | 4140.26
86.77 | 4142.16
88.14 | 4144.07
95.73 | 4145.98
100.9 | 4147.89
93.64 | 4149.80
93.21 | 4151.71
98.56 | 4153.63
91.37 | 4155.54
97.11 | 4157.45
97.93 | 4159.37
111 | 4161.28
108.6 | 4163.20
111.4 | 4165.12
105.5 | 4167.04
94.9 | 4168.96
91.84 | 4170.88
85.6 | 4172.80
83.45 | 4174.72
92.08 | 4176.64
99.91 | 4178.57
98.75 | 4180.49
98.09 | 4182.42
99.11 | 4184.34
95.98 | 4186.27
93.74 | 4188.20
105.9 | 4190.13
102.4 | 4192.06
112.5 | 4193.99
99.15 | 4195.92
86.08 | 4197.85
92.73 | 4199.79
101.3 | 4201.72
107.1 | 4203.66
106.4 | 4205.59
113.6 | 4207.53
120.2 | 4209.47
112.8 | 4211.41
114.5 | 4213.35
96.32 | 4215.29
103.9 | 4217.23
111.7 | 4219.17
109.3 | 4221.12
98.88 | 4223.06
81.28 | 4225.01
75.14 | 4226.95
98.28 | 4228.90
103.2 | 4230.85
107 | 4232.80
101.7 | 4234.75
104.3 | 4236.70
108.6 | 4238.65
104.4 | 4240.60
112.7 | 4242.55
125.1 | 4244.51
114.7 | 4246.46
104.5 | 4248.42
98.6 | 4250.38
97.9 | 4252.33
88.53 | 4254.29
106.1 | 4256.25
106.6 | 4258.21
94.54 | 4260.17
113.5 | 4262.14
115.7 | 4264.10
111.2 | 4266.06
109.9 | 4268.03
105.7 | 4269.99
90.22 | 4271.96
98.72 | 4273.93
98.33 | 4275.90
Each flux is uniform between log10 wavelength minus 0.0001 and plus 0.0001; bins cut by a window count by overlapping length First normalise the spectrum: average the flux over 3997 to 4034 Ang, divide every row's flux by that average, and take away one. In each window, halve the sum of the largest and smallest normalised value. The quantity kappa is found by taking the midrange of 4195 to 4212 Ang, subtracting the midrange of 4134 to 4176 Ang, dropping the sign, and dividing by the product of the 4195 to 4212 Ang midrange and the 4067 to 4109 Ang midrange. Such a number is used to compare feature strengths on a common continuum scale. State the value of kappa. 52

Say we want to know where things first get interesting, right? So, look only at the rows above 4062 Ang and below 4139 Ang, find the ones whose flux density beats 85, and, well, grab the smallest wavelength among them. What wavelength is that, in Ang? 4062.82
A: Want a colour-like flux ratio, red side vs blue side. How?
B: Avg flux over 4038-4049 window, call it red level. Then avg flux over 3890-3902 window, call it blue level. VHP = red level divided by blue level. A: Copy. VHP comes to 1.47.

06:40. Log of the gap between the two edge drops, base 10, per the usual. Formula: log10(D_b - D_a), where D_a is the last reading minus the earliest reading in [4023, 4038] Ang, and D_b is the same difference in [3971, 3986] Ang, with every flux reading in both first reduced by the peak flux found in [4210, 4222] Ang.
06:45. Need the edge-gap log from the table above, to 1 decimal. 1.7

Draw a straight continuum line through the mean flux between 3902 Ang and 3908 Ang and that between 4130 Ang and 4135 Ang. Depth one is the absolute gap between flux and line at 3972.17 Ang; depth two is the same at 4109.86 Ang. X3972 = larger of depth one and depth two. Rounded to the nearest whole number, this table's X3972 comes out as 37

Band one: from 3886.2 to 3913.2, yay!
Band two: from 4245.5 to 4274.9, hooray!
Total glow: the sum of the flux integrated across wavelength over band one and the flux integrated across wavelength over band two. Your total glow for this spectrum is 4851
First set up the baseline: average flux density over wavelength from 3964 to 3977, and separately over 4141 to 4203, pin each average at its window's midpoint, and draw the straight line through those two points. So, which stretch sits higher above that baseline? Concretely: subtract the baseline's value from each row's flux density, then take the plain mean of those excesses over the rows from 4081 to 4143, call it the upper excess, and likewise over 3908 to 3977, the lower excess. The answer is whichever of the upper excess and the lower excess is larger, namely 27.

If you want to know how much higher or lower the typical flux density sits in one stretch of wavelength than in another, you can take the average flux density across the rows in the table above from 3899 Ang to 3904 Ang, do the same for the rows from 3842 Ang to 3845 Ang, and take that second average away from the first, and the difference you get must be 12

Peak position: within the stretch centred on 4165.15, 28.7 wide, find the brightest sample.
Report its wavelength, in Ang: 4165.12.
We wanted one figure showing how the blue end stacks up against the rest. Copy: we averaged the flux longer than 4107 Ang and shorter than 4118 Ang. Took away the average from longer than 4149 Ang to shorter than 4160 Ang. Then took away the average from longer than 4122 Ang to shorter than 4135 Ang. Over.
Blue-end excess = -96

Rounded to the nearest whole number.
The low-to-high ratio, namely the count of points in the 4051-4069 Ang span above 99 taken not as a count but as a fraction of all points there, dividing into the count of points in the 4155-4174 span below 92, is 15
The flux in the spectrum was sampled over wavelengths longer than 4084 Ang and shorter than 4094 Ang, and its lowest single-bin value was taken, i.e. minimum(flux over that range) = 104.5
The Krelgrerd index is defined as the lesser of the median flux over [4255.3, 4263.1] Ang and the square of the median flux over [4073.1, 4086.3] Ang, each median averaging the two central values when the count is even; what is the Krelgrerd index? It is 106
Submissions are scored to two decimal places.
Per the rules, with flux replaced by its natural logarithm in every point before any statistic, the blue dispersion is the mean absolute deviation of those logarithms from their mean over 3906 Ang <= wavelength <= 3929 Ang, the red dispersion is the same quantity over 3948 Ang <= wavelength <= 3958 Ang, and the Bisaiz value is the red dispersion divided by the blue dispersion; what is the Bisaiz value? 0.23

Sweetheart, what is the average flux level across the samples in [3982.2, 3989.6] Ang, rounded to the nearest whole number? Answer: 86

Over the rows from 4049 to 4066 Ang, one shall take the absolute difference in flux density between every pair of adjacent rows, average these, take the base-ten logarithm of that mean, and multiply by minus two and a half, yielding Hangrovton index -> -2.5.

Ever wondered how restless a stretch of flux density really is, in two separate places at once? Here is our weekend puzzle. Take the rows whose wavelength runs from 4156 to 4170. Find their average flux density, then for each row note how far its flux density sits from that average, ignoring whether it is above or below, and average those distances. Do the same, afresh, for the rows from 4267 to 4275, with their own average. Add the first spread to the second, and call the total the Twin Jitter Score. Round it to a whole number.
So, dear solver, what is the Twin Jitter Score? 13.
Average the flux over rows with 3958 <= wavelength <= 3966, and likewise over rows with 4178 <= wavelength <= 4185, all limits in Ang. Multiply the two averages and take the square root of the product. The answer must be 73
